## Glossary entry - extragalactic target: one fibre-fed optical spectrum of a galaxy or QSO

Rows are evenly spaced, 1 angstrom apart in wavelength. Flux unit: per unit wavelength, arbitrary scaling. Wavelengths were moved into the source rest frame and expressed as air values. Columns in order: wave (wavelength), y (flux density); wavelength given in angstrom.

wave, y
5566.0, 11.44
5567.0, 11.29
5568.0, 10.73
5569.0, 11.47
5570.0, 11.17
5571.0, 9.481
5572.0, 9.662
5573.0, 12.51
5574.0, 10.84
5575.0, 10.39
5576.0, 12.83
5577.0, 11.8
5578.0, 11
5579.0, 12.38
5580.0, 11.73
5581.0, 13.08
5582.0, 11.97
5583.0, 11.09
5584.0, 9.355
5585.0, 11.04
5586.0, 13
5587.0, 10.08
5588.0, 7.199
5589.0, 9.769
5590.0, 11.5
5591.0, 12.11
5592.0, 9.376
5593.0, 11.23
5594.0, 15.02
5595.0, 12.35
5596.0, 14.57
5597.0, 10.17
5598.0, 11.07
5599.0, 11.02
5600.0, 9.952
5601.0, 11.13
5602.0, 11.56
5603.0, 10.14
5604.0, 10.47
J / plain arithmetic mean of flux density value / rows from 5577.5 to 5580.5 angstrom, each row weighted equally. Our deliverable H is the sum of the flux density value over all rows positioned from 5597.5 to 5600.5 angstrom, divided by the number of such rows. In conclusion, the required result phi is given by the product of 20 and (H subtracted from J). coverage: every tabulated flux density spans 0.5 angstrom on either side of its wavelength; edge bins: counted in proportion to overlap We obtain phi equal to 20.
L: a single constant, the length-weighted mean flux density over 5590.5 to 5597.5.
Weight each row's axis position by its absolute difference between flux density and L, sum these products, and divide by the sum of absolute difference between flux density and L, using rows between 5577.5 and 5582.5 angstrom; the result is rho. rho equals 5579.6 angstrom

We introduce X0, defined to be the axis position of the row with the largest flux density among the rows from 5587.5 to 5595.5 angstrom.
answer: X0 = 5594.0 angstrom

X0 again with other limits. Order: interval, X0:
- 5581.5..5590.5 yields 5586.0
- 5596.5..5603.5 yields 5602.0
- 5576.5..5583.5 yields 5581.0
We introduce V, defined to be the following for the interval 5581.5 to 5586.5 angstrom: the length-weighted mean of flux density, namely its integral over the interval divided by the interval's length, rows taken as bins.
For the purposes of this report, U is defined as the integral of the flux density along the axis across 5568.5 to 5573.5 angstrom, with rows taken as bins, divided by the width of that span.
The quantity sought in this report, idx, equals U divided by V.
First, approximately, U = 10.9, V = 11.3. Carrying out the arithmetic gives 0.96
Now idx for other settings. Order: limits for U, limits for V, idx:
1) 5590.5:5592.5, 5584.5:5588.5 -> 1.04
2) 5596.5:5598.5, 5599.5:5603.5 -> 0.99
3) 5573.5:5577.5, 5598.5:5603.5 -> 1.07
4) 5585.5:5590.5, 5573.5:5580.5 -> 0.89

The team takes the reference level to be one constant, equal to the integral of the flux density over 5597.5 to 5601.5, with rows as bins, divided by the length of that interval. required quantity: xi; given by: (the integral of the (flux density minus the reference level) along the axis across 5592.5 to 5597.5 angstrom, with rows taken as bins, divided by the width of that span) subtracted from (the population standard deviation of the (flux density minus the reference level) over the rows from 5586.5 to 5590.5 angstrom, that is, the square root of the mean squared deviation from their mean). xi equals -0.3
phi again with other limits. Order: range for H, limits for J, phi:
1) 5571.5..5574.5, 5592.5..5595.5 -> 37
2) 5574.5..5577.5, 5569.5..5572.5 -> -31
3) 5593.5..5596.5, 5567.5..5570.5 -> -57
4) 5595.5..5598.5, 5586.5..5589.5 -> -58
